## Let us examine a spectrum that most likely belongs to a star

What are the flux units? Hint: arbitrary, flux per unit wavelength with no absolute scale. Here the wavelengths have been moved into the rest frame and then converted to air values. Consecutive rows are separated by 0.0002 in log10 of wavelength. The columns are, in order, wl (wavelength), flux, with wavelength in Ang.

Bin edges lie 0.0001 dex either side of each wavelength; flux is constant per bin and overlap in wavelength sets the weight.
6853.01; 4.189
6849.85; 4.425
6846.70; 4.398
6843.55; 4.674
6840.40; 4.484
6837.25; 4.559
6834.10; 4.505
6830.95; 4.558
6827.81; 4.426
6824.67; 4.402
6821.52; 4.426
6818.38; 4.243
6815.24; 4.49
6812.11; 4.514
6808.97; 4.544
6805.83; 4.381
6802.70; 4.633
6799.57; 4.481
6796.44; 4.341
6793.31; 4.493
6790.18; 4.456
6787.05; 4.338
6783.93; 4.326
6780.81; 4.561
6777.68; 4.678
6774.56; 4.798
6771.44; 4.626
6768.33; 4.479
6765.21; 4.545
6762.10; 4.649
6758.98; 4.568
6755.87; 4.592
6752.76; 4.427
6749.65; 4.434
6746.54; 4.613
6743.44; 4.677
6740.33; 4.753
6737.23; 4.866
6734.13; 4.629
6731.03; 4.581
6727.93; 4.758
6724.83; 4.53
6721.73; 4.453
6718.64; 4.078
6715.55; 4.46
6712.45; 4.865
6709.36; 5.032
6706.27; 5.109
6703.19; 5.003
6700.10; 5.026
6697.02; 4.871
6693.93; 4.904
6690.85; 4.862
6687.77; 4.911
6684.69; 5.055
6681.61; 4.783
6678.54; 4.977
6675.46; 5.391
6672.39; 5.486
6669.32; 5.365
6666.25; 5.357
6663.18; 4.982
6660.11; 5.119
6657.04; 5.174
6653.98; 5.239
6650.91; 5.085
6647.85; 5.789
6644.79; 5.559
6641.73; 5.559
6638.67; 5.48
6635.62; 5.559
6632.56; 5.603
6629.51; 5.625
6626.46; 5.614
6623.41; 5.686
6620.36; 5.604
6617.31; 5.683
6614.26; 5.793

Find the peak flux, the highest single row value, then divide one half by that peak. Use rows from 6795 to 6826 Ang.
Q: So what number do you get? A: 0.108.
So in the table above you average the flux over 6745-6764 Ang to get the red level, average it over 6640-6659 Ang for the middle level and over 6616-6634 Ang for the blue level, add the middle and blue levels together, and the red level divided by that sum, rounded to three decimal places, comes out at 0.412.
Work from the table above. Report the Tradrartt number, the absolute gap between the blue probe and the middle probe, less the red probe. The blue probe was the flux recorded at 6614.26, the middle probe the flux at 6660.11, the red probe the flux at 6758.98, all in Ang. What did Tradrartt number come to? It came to -3.9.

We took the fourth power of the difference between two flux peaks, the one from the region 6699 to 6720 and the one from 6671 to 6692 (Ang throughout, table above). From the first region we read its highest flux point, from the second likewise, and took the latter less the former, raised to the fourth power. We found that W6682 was 0.020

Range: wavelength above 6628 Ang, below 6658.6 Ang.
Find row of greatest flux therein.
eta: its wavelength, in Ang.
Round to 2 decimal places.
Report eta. 6647.85 Ang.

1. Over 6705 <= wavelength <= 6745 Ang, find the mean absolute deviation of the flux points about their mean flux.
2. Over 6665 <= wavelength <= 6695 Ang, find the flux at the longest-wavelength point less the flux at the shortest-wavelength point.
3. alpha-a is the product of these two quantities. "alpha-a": -0.09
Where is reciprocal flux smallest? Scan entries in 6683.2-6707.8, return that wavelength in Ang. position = 6706.27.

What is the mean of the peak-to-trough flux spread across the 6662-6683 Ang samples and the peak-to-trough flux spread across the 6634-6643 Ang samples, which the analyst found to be 0.39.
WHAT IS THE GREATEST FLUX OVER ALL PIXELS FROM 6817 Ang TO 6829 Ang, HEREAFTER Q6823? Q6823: 4.426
